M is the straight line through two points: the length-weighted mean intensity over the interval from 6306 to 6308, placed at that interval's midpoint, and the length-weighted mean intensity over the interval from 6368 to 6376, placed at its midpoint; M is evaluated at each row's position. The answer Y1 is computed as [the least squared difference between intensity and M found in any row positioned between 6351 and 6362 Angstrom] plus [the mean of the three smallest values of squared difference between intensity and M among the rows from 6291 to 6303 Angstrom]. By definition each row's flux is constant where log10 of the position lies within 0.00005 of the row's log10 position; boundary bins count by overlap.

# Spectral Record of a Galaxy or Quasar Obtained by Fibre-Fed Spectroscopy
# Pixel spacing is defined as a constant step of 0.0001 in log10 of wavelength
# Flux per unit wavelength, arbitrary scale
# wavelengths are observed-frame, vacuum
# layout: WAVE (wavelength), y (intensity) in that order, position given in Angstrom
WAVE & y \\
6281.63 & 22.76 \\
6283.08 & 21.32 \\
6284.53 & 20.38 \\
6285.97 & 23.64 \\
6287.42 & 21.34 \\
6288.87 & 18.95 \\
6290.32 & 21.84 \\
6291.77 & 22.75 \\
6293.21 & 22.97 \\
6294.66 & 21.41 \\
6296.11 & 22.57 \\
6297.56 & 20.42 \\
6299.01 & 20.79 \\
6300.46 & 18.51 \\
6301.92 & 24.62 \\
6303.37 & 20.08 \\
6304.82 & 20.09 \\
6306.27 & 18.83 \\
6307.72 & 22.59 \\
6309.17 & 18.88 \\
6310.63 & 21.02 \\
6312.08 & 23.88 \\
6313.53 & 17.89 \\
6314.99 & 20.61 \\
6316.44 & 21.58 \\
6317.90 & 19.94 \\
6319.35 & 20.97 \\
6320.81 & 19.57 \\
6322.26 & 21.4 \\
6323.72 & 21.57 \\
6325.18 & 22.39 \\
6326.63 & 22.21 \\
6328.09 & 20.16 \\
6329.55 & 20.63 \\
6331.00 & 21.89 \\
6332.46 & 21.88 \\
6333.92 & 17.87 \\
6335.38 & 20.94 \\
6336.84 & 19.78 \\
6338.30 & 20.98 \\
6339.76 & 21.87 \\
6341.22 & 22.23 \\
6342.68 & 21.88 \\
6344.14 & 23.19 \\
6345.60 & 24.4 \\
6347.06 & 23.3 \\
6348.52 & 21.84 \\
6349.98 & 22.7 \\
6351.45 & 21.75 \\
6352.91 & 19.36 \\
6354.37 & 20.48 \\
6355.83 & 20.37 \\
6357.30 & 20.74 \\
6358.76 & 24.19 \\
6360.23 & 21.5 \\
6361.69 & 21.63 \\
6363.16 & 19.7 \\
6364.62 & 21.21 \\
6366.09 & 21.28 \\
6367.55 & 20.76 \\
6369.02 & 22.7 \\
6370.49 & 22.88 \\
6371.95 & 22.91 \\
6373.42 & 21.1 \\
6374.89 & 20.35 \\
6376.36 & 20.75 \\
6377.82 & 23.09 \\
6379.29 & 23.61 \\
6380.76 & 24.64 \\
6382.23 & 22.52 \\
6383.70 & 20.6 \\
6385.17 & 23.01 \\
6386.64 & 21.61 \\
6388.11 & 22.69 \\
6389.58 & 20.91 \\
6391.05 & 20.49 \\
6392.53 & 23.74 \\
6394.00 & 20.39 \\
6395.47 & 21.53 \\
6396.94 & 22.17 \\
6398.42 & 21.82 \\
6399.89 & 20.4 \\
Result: 0.28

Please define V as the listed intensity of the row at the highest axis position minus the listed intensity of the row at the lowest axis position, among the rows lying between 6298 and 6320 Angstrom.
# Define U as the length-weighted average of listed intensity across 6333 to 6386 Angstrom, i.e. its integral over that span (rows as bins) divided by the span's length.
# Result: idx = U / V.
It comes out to 121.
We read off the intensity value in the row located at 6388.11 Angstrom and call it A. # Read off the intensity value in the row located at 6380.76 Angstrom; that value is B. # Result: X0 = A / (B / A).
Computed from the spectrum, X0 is 21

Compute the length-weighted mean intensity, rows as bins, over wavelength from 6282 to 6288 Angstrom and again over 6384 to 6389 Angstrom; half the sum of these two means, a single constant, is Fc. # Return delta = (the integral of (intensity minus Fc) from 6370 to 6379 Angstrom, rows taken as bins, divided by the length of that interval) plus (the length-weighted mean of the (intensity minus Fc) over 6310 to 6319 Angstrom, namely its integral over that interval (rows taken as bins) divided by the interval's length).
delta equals -1.2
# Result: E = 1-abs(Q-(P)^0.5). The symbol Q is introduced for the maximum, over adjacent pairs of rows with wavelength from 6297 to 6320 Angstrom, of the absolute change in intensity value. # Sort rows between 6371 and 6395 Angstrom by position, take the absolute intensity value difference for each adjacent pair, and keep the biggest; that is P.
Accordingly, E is -3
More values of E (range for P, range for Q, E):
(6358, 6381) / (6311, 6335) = -3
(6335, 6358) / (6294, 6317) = -4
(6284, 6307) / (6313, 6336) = -1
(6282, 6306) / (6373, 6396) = 0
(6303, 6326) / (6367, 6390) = 1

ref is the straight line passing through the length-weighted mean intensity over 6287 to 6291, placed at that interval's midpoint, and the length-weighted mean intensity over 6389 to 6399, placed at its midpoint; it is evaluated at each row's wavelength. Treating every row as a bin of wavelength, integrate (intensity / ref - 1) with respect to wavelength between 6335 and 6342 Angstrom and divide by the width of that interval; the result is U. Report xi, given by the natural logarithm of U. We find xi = -5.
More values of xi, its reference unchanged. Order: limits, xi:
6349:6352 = -3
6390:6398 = -6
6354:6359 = -8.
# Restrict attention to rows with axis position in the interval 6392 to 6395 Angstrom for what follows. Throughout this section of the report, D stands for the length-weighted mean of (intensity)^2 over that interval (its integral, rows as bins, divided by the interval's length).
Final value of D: 483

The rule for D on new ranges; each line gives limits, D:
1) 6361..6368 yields 438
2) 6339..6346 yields 513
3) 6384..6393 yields 483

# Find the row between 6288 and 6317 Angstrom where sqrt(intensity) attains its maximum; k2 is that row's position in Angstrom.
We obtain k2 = 6301.92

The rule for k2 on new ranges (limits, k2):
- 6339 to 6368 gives 6345.60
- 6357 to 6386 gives 6380.76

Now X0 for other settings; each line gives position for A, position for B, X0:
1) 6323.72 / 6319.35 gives 22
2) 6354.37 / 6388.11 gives 18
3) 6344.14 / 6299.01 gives 26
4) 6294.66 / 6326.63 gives 21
